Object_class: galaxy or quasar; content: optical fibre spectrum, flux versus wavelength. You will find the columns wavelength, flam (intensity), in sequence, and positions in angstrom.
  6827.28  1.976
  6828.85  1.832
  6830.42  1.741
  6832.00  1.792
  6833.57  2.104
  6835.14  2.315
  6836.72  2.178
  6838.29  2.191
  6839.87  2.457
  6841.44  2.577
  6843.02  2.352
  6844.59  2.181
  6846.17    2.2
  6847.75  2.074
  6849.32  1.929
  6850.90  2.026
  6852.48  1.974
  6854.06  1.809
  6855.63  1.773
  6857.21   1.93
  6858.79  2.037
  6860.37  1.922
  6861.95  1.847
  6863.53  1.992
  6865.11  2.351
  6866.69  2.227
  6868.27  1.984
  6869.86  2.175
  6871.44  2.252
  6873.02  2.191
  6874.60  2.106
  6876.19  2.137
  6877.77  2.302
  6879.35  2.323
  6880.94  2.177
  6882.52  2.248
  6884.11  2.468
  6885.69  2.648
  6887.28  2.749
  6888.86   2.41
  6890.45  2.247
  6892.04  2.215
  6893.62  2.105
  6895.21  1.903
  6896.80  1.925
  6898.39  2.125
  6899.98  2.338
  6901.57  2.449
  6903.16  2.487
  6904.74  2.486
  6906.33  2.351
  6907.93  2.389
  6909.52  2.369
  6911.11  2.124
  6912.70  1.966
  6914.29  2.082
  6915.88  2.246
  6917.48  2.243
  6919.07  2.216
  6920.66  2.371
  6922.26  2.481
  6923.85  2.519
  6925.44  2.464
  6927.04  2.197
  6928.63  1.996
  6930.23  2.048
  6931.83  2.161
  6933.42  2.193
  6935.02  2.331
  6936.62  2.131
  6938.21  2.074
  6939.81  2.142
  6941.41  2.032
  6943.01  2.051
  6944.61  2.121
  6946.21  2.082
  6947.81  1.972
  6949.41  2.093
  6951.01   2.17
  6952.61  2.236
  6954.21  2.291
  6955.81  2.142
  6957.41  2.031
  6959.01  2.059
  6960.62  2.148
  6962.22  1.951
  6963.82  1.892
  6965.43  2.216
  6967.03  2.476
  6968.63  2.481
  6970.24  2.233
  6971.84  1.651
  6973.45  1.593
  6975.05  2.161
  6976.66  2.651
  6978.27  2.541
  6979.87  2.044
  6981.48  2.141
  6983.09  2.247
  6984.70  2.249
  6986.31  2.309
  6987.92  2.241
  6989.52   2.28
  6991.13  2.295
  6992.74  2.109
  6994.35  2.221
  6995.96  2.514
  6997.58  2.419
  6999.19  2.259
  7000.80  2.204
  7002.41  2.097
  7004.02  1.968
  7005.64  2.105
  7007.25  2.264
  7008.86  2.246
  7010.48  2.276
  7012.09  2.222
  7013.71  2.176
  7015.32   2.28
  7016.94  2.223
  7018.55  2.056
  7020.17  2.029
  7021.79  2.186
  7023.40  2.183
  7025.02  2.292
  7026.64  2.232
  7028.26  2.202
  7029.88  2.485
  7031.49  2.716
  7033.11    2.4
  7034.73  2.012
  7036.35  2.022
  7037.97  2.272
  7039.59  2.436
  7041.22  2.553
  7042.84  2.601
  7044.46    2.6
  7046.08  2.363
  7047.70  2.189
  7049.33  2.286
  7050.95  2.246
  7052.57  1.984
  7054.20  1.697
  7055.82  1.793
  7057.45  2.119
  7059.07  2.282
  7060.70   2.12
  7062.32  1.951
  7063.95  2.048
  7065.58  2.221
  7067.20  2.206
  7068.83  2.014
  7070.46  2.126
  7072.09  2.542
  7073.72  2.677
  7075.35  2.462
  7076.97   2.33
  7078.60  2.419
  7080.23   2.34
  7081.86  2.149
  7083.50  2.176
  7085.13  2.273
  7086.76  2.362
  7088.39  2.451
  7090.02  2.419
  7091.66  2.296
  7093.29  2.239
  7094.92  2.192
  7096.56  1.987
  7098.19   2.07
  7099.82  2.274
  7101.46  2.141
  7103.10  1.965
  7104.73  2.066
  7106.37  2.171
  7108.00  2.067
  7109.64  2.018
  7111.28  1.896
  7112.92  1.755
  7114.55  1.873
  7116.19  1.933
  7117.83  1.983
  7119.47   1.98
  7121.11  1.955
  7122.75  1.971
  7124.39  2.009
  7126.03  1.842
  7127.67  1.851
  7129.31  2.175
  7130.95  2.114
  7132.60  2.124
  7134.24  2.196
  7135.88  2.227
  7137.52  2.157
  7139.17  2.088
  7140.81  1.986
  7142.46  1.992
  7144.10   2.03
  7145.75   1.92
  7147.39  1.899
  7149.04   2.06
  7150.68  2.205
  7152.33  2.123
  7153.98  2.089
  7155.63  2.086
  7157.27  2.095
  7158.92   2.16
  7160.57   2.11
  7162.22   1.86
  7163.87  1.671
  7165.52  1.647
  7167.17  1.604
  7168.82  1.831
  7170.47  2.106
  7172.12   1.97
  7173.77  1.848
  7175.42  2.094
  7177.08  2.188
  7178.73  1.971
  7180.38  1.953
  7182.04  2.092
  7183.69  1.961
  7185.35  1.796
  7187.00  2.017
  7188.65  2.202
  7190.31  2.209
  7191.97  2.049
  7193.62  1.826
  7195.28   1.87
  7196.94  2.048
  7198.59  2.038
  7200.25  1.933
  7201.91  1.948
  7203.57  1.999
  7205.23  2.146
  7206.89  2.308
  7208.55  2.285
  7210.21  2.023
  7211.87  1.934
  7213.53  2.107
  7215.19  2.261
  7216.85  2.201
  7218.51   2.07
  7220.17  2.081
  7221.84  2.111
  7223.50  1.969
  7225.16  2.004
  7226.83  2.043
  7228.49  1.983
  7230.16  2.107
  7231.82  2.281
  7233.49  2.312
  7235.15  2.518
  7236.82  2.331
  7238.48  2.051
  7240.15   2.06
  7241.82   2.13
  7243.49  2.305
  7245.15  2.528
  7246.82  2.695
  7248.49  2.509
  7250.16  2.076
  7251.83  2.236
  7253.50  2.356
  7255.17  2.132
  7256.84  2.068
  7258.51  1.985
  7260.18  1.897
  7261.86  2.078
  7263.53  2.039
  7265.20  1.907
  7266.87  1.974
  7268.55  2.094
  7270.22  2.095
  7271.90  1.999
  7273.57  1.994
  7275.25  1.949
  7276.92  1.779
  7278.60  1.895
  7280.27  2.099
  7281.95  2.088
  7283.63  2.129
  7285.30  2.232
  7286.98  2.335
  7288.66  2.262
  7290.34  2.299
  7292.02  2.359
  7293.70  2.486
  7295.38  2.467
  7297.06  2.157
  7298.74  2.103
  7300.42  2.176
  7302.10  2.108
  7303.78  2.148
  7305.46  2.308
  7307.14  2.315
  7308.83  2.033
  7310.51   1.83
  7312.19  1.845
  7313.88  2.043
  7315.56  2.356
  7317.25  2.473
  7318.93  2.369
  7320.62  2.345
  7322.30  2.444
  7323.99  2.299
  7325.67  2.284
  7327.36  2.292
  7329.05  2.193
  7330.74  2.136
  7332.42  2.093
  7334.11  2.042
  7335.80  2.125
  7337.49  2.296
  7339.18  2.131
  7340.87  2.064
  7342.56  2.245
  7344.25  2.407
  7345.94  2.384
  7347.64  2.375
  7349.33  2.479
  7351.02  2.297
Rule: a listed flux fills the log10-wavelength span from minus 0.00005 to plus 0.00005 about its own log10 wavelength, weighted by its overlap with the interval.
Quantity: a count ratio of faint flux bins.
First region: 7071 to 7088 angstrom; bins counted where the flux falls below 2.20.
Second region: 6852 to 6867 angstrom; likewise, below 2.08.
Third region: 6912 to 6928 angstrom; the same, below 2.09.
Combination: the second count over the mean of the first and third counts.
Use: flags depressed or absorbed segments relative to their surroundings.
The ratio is 4.0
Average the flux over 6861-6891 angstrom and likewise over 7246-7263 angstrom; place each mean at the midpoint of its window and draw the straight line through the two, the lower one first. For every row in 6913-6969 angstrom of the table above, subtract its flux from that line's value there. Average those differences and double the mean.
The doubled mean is 0.13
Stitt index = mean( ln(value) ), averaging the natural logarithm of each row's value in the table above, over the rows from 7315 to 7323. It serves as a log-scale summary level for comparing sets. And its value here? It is 0.87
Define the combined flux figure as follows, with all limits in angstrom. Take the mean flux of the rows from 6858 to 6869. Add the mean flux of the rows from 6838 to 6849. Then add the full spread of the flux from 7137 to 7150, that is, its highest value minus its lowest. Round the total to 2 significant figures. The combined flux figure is 4.6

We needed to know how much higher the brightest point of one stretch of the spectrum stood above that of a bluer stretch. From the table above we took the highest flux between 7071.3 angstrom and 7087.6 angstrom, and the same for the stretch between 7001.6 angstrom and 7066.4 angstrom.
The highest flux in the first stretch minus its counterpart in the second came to 0.0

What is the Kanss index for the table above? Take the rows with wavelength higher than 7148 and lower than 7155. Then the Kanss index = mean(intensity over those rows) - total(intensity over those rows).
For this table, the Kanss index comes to -6.4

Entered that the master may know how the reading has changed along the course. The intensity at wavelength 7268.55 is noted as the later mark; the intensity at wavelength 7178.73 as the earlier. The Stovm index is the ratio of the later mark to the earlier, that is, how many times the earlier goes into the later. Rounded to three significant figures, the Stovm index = 1.06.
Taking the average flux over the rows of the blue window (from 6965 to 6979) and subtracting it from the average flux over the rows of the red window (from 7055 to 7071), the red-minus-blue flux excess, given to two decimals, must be -0.13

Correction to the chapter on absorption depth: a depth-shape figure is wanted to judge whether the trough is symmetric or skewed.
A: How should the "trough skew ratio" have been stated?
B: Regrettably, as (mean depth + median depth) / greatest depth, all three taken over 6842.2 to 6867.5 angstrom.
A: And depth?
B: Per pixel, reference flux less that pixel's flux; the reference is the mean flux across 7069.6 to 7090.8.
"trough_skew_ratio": 1.1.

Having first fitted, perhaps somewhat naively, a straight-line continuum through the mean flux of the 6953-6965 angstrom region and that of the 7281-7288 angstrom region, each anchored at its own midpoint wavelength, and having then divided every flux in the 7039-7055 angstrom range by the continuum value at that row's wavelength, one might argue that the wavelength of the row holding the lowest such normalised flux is 7054.20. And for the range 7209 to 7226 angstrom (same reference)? 7211.87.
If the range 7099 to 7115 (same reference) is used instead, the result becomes 7112.92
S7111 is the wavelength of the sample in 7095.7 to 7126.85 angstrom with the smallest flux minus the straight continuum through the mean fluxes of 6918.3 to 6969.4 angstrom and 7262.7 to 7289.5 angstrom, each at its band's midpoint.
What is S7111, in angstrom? 7112.92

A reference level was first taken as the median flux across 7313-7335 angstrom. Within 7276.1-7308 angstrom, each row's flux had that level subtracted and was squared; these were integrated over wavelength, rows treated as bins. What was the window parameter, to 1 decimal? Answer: 1.2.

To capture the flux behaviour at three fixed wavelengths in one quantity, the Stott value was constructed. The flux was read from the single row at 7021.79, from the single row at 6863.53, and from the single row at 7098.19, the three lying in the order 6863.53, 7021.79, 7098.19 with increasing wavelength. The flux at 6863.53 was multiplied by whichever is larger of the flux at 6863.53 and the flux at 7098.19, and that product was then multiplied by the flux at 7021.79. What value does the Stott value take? 9.0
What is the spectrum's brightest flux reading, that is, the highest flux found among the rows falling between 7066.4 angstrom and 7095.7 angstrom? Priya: 2.677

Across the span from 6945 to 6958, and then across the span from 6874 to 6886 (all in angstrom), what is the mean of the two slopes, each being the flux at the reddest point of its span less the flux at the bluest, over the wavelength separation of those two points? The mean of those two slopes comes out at 0.022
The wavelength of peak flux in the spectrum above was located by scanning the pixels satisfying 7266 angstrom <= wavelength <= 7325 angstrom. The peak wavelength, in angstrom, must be 7293.70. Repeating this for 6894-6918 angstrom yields 6903.16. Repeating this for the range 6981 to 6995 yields 6986.31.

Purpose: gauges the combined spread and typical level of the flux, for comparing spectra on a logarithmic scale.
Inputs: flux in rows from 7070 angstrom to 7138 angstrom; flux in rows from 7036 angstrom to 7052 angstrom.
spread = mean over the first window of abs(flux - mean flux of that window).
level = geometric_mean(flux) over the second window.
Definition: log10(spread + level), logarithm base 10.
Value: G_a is 0.400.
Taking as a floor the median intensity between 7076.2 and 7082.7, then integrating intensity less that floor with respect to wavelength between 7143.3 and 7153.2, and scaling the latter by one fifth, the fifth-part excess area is -0.58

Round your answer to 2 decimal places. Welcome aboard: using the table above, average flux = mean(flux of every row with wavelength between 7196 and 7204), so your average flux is 1.99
